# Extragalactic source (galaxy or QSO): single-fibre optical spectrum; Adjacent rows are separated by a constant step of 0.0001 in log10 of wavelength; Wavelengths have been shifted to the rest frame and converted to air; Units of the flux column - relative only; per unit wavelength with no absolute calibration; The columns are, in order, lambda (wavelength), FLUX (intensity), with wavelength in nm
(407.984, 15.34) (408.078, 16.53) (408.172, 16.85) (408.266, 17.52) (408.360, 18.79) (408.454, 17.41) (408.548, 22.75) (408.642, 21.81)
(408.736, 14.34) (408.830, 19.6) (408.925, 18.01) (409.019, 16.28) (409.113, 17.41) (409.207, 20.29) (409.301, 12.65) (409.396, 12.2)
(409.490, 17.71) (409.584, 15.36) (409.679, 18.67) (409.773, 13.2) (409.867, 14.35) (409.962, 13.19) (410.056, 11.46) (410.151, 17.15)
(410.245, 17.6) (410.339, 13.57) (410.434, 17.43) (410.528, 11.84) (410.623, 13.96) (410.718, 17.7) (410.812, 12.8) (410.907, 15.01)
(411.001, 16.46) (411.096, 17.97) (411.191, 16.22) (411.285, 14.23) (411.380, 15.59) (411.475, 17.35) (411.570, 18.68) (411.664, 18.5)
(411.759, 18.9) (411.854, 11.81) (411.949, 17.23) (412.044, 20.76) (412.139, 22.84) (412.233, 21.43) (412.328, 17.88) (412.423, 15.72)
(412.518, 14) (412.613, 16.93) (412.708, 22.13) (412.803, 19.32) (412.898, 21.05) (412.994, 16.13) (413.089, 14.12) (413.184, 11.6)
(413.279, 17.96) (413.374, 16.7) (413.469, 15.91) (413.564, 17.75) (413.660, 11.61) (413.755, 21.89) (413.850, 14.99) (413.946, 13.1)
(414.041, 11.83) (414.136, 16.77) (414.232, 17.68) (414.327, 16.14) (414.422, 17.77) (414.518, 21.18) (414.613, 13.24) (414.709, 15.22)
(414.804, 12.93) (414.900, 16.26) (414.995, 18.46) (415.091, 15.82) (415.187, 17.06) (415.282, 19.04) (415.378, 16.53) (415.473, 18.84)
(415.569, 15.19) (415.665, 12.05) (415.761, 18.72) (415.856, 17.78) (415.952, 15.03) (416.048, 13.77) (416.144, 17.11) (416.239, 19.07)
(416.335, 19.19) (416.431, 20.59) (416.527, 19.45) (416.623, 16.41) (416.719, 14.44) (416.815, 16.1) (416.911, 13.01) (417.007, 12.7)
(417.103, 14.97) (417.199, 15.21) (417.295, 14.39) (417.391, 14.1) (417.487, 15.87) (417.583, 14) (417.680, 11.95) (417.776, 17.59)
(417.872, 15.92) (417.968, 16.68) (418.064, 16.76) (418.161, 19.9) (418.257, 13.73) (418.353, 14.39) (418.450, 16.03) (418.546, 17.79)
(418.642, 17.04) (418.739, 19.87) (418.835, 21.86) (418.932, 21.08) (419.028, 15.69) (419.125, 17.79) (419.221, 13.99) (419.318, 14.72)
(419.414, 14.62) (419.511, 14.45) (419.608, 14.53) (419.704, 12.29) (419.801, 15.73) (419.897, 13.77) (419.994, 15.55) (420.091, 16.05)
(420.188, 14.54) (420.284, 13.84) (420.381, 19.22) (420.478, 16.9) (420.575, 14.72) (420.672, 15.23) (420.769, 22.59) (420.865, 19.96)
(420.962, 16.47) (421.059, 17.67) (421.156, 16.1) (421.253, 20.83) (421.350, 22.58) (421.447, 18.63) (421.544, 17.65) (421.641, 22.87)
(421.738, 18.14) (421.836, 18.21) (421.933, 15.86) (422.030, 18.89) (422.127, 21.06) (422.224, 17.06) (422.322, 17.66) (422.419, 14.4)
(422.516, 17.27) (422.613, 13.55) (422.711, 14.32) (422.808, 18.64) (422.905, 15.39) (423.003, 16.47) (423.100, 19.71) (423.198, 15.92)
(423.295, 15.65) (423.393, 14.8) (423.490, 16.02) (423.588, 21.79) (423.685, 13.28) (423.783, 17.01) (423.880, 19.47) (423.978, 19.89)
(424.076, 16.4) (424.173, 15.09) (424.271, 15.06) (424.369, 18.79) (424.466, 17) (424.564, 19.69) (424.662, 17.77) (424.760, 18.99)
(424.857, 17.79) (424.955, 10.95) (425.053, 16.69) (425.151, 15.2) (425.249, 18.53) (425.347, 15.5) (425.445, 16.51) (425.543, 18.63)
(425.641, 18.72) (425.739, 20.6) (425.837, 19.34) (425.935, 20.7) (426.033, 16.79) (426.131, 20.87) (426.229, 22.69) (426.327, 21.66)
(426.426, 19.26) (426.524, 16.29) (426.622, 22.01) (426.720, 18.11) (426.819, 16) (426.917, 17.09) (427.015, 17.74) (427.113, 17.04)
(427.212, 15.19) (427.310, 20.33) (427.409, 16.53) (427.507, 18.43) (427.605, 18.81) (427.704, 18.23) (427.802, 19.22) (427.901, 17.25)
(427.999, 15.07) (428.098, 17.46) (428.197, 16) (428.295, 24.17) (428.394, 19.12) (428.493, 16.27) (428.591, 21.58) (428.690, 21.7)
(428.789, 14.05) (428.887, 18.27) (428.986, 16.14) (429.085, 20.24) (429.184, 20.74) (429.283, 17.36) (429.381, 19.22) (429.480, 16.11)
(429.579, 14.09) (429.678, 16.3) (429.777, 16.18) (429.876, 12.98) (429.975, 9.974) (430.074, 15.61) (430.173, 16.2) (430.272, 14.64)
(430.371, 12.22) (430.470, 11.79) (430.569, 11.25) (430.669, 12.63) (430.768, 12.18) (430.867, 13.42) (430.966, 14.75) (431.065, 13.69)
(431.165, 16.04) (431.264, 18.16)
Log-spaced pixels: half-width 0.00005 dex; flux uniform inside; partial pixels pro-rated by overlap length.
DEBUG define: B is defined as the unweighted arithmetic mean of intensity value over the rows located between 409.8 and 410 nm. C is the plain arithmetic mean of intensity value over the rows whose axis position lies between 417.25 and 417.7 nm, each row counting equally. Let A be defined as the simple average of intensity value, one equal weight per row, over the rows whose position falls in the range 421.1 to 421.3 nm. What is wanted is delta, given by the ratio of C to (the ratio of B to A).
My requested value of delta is 19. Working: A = 18.5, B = 13.8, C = 14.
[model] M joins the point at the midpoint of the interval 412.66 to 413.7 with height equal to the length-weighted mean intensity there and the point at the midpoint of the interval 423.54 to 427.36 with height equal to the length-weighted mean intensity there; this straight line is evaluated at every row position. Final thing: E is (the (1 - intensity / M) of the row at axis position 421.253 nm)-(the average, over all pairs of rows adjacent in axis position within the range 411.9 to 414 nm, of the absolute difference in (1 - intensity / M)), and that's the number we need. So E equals -0.4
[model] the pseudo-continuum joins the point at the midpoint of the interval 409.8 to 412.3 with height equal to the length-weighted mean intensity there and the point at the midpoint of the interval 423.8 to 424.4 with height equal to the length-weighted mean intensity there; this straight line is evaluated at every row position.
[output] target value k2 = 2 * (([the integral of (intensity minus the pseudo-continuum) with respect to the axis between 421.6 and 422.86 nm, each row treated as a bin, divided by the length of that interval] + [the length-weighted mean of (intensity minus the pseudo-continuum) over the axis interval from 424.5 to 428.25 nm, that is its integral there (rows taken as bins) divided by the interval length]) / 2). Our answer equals 1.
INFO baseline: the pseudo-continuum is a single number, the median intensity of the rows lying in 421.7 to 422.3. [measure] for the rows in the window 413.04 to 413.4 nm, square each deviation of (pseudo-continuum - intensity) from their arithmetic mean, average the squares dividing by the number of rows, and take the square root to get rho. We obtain 2.45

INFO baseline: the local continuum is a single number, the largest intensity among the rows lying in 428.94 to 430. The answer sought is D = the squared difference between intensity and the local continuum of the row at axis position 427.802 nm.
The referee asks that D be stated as 2.3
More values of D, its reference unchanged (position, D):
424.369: 3.8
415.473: 3.6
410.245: 9.9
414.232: 9.4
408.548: 4.0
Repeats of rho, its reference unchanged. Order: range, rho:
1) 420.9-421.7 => 2.49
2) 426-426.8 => 2.30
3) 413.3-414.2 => 3.05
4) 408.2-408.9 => 2.64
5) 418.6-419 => 1.83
